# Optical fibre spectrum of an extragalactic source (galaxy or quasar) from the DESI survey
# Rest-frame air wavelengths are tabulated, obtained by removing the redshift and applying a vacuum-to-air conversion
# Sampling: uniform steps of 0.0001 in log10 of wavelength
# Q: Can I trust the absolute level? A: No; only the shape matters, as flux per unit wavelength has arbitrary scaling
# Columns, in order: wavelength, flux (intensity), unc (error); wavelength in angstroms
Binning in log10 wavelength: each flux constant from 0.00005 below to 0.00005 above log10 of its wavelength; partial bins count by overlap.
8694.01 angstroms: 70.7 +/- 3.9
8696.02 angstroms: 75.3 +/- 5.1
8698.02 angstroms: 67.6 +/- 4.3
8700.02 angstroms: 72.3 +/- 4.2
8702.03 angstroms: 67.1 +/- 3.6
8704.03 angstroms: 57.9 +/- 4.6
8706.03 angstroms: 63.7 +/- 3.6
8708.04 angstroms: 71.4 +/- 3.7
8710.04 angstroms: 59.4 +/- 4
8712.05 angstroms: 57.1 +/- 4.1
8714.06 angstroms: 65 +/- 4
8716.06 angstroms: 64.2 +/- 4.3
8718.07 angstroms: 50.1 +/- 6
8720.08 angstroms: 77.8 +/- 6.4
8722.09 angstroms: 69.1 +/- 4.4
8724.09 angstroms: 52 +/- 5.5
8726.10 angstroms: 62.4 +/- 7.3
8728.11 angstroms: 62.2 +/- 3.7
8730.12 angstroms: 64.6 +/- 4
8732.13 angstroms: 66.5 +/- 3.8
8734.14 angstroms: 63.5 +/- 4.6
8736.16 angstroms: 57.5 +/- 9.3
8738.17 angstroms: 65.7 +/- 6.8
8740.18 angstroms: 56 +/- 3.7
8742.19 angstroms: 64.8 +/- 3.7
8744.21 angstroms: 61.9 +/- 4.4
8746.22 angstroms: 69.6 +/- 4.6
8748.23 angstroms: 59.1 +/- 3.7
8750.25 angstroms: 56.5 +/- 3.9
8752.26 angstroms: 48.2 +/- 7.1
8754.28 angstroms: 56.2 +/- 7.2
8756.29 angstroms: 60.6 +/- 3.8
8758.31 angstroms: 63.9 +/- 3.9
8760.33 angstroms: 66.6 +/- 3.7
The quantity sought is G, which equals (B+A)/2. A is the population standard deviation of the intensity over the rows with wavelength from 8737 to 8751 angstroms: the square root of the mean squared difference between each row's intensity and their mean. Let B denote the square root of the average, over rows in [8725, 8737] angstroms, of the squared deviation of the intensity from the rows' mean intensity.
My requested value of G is 3.7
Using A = 5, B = 2.8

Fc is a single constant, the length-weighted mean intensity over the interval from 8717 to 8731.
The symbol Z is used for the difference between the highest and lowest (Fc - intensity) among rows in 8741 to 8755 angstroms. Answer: 21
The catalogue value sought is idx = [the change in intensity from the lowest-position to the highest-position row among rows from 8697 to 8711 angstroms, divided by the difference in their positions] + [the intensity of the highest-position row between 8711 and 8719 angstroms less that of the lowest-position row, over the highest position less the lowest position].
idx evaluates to -1.8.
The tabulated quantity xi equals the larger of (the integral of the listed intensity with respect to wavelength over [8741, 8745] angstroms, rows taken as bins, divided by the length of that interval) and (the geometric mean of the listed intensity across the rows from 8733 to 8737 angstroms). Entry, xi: 63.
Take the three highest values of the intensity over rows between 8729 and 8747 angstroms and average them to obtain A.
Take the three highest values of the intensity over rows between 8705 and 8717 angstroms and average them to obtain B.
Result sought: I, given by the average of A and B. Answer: 67.1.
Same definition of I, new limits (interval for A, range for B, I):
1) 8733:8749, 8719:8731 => 68.6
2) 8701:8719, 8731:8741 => 66.5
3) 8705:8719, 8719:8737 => 69.0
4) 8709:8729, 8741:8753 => 68.0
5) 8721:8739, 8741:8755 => 66.3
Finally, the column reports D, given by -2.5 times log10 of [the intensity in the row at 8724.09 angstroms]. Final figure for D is -4.29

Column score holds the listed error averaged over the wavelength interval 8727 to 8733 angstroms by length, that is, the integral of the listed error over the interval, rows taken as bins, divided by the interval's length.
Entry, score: 3.9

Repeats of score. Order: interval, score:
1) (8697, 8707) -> 4.1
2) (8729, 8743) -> 5.1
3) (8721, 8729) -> 5.3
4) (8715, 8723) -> 5.3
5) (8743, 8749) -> 4.2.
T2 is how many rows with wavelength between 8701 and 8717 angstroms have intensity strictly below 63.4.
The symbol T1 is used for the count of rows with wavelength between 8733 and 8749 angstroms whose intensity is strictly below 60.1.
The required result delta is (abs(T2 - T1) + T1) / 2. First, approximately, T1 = 3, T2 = 3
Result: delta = 1.50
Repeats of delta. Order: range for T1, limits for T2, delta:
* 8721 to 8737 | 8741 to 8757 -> 3.00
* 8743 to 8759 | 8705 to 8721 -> 2.50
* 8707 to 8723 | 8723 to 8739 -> 2.00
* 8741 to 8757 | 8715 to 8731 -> 2.00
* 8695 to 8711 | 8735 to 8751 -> 2.50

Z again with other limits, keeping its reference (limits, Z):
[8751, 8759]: 16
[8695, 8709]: 17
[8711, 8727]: 28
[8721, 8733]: 17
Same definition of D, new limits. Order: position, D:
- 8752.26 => -4.21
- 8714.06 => -4.53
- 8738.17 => -4.54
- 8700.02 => -4.65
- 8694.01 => -4.62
